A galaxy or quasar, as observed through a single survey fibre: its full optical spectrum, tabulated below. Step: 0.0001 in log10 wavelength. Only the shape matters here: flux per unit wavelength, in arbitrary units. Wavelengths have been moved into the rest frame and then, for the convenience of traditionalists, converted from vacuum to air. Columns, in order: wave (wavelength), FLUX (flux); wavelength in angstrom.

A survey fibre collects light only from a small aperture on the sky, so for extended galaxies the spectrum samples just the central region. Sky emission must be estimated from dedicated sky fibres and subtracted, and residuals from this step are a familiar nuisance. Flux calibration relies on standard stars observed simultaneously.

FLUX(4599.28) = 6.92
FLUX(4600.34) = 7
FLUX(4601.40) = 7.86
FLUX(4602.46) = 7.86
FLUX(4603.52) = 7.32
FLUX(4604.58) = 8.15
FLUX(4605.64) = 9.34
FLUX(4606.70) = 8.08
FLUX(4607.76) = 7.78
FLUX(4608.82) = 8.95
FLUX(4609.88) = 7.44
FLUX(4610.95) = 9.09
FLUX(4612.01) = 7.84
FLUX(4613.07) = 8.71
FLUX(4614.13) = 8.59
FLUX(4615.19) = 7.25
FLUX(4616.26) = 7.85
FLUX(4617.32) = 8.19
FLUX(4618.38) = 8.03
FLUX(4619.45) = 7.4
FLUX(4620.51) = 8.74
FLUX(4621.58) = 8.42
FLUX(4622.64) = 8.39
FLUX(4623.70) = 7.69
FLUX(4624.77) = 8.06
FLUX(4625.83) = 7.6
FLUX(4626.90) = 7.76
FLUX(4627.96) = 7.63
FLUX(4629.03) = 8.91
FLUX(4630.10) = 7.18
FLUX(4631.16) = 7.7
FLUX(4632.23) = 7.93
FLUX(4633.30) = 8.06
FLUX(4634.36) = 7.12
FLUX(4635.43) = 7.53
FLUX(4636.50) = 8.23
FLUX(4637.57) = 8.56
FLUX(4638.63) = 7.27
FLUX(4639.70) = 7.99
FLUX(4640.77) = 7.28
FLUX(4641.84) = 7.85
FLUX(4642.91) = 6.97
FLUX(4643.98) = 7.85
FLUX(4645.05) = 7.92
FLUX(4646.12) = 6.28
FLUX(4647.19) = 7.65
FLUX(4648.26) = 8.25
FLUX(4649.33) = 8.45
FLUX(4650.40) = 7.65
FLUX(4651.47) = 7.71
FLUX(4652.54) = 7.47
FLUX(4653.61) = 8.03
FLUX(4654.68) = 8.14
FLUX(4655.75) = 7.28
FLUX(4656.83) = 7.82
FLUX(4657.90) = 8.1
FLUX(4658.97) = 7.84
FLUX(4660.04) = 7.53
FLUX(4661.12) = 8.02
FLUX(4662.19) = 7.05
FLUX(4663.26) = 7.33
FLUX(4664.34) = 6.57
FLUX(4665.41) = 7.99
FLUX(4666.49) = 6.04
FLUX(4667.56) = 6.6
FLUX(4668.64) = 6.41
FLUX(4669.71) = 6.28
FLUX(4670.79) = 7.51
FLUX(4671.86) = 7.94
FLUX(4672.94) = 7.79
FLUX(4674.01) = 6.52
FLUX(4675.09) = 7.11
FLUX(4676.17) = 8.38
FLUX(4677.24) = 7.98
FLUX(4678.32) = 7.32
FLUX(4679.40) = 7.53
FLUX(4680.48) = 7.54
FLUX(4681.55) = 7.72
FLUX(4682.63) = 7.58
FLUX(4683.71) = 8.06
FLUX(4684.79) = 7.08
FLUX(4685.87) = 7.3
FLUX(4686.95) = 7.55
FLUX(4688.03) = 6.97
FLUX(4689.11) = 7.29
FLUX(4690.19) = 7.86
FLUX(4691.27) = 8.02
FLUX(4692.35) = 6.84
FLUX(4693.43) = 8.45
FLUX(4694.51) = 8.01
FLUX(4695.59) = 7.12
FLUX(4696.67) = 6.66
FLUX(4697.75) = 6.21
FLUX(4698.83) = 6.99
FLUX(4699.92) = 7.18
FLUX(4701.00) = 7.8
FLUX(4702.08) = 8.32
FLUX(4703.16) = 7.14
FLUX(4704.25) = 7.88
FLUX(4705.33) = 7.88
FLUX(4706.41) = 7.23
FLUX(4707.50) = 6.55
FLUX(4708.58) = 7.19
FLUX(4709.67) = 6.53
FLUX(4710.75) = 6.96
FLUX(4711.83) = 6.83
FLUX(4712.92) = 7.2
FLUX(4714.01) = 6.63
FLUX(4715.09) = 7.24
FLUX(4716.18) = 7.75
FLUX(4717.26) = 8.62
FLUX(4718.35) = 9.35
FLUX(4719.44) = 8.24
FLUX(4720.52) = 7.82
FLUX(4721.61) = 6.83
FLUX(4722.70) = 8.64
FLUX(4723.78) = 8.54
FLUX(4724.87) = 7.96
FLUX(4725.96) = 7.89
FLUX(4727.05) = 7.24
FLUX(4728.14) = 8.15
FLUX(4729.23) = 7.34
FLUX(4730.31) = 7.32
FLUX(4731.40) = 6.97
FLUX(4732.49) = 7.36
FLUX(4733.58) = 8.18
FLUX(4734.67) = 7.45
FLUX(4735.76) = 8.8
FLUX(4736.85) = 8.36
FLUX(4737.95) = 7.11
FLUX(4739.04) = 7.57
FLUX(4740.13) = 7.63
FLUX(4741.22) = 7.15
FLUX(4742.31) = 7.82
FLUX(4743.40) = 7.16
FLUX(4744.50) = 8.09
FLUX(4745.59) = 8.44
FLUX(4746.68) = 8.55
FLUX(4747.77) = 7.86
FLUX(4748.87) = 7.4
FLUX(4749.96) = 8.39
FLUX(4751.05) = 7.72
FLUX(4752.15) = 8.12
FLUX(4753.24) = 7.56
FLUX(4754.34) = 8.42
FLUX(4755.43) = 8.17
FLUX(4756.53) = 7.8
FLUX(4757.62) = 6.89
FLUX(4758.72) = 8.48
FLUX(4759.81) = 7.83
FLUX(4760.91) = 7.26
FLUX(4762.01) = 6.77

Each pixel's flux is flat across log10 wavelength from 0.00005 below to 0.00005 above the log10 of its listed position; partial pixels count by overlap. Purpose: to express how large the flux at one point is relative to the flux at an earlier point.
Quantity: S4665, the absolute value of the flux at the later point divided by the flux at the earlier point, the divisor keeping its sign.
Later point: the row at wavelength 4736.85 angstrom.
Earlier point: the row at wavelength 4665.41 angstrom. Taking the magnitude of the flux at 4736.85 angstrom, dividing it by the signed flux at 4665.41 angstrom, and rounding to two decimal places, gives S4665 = 1.05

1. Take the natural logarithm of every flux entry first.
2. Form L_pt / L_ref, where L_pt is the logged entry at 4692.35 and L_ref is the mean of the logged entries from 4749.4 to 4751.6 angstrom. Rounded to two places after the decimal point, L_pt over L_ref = 0.92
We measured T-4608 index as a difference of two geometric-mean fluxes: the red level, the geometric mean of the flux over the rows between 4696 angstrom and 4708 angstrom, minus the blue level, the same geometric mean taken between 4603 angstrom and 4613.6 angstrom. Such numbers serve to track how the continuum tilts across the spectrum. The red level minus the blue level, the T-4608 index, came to -1.0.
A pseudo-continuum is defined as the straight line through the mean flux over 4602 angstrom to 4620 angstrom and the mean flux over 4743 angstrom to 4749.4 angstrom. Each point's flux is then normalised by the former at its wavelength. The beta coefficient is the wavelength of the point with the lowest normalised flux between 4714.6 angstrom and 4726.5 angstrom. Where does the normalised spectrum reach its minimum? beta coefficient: 4721.61 angstrom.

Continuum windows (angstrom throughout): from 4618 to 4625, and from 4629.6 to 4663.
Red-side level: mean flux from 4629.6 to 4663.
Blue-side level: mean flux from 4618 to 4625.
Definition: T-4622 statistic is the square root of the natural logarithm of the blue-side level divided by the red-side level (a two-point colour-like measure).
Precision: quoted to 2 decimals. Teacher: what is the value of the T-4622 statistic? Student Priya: 0.23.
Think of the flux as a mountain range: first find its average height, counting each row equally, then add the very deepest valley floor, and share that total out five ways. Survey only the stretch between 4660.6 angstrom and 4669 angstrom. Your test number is 2.61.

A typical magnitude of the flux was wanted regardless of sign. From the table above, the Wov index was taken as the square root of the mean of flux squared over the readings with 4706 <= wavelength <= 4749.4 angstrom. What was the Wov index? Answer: 7.7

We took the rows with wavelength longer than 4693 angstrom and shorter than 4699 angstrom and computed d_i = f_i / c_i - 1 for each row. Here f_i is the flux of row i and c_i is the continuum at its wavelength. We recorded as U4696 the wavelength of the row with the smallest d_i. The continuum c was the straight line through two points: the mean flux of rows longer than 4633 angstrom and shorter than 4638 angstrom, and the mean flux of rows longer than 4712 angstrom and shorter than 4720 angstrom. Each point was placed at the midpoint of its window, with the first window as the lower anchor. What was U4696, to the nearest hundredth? 4697.75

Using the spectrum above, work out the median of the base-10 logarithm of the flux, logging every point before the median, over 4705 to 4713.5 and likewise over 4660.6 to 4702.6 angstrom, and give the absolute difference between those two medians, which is 0.02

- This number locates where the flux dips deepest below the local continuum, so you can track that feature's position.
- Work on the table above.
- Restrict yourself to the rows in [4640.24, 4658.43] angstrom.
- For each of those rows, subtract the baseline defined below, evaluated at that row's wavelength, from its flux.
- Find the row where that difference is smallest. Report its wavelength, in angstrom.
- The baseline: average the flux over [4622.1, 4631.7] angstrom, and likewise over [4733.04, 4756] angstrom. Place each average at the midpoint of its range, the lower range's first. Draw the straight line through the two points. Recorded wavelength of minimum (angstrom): 4646.12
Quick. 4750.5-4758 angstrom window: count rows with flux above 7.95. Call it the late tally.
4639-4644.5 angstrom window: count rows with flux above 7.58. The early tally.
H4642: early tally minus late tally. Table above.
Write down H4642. 0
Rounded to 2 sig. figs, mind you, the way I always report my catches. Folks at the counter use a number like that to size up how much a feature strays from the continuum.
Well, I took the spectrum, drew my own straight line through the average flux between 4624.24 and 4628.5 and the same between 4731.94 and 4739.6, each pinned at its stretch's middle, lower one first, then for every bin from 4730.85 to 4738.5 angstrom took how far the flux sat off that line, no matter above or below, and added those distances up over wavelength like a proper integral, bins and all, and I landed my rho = 4.7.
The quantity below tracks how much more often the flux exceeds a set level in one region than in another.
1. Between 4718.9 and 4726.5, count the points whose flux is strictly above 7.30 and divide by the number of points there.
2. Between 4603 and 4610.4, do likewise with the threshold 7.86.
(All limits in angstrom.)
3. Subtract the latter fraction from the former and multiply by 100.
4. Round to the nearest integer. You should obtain 29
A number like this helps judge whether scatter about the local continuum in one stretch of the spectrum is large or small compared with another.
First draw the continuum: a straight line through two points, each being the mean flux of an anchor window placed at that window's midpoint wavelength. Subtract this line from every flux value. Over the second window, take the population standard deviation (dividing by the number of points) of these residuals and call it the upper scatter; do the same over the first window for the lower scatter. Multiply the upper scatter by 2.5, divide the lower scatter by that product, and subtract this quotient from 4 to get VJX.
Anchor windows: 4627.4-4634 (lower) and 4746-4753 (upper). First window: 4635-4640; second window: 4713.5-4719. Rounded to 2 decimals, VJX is 3.81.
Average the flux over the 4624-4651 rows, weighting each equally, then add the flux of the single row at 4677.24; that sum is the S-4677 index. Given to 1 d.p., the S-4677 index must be 15.7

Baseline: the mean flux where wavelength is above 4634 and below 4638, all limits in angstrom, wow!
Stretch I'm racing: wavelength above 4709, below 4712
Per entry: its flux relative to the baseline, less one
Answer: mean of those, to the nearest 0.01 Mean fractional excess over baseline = -0.14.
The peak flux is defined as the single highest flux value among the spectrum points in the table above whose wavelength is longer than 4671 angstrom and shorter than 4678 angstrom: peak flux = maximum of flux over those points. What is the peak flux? 8.38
